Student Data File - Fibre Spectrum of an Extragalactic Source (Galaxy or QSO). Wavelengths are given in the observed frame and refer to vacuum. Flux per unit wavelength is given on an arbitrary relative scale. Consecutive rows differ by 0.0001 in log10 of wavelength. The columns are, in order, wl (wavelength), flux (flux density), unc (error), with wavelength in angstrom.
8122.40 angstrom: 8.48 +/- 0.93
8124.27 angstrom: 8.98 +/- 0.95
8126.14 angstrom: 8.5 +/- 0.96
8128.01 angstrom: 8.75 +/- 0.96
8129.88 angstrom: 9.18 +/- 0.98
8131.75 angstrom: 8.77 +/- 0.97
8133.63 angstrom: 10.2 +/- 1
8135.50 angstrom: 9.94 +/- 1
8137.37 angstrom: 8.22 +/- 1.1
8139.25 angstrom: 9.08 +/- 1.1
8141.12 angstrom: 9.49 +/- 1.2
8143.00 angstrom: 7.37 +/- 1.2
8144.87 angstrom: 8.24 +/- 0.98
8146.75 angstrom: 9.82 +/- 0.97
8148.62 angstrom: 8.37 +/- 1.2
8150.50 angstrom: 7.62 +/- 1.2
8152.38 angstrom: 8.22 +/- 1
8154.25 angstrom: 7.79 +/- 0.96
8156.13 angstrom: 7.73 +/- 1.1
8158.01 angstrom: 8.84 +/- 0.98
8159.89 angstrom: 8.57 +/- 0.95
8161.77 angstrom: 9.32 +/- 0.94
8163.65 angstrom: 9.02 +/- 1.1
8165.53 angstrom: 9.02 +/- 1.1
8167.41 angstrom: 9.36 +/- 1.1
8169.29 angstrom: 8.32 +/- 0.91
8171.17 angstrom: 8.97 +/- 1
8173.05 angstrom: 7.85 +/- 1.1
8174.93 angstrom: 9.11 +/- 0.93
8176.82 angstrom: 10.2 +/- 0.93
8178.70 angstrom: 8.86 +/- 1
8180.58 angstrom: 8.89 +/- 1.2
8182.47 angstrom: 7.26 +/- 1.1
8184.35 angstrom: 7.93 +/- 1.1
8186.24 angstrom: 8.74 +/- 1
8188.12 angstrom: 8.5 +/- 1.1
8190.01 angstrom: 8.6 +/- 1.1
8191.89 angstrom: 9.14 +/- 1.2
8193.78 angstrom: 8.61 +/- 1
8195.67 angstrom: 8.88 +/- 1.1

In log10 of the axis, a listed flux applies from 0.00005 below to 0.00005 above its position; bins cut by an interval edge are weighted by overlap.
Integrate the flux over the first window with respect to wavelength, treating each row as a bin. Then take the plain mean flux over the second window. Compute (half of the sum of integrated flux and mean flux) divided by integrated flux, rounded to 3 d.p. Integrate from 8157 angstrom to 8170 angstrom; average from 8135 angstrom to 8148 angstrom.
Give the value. 0.538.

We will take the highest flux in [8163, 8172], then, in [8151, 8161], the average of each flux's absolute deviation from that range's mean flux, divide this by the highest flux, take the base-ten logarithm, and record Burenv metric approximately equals -1.39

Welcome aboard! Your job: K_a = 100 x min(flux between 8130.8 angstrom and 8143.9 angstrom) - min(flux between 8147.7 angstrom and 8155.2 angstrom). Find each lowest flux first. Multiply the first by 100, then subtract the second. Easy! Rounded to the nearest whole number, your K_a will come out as 729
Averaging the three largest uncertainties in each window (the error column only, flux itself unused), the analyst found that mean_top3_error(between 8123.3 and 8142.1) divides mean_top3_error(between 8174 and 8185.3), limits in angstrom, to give 1.00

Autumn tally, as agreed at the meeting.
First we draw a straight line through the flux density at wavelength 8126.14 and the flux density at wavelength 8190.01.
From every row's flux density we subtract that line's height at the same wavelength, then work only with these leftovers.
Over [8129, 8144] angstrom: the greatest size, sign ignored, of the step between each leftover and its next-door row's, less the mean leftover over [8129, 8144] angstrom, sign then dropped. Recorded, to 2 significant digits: 1.6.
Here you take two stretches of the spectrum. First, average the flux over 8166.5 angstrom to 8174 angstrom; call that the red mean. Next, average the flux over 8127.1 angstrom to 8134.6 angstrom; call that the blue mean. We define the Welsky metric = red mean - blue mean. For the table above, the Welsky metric -0.60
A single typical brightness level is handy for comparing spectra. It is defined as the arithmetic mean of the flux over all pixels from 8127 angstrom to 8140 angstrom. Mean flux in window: 9.16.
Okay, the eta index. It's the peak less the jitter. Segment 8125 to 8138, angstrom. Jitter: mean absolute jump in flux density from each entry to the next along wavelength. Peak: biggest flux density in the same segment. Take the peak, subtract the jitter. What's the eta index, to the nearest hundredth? 9.45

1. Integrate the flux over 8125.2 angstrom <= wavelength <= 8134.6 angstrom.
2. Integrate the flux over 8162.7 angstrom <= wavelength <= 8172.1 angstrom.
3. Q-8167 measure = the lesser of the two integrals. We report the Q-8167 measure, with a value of 84.0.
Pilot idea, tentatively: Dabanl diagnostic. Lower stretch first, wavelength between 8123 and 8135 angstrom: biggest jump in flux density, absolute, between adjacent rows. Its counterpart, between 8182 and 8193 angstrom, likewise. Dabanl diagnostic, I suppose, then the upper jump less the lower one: -0.62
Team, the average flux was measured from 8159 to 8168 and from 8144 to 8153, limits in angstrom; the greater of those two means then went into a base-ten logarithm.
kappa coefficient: 0.957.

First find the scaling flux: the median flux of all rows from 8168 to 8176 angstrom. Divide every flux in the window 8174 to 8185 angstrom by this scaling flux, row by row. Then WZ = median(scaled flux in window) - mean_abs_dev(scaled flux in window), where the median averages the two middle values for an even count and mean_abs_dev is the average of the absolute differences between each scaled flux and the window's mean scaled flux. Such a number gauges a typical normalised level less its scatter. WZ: 0.941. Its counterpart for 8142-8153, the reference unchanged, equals 0.889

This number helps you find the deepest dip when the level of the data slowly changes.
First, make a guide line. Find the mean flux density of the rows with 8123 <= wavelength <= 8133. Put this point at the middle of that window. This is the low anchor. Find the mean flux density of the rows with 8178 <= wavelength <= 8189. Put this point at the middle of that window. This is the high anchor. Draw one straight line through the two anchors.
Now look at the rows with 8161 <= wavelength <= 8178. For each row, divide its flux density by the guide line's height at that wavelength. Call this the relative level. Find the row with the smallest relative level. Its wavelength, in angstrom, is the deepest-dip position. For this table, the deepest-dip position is 8173.05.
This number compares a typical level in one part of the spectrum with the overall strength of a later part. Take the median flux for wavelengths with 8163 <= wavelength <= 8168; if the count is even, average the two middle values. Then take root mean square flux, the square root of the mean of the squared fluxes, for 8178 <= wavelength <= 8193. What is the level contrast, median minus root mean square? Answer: 0.51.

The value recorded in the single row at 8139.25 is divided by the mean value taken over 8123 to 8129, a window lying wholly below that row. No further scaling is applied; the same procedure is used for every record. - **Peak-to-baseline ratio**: 1.04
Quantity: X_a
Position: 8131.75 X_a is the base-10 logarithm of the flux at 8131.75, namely 0.943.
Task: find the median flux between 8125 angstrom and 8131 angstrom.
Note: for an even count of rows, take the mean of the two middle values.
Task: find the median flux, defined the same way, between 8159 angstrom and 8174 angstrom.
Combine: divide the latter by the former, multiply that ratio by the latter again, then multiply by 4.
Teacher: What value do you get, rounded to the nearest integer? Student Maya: 37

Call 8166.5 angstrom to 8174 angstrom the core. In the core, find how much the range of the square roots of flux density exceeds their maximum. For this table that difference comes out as -2.80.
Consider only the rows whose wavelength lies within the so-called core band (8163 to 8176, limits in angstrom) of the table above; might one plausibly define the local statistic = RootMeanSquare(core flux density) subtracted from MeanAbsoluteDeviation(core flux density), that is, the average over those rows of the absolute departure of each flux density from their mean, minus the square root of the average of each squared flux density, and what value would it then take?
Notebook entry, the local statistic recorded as -8.4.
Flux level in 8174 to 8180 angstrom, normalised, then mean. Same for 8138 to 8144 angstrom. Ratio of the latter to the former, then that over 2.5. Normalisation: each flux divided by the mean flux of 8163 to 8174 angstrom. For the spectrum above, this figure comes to 0.368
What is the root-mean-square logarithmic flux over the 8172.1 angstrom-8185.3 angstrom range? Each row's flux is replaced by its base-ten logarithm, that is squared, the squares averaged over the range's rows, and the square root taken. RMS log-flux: 0.932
